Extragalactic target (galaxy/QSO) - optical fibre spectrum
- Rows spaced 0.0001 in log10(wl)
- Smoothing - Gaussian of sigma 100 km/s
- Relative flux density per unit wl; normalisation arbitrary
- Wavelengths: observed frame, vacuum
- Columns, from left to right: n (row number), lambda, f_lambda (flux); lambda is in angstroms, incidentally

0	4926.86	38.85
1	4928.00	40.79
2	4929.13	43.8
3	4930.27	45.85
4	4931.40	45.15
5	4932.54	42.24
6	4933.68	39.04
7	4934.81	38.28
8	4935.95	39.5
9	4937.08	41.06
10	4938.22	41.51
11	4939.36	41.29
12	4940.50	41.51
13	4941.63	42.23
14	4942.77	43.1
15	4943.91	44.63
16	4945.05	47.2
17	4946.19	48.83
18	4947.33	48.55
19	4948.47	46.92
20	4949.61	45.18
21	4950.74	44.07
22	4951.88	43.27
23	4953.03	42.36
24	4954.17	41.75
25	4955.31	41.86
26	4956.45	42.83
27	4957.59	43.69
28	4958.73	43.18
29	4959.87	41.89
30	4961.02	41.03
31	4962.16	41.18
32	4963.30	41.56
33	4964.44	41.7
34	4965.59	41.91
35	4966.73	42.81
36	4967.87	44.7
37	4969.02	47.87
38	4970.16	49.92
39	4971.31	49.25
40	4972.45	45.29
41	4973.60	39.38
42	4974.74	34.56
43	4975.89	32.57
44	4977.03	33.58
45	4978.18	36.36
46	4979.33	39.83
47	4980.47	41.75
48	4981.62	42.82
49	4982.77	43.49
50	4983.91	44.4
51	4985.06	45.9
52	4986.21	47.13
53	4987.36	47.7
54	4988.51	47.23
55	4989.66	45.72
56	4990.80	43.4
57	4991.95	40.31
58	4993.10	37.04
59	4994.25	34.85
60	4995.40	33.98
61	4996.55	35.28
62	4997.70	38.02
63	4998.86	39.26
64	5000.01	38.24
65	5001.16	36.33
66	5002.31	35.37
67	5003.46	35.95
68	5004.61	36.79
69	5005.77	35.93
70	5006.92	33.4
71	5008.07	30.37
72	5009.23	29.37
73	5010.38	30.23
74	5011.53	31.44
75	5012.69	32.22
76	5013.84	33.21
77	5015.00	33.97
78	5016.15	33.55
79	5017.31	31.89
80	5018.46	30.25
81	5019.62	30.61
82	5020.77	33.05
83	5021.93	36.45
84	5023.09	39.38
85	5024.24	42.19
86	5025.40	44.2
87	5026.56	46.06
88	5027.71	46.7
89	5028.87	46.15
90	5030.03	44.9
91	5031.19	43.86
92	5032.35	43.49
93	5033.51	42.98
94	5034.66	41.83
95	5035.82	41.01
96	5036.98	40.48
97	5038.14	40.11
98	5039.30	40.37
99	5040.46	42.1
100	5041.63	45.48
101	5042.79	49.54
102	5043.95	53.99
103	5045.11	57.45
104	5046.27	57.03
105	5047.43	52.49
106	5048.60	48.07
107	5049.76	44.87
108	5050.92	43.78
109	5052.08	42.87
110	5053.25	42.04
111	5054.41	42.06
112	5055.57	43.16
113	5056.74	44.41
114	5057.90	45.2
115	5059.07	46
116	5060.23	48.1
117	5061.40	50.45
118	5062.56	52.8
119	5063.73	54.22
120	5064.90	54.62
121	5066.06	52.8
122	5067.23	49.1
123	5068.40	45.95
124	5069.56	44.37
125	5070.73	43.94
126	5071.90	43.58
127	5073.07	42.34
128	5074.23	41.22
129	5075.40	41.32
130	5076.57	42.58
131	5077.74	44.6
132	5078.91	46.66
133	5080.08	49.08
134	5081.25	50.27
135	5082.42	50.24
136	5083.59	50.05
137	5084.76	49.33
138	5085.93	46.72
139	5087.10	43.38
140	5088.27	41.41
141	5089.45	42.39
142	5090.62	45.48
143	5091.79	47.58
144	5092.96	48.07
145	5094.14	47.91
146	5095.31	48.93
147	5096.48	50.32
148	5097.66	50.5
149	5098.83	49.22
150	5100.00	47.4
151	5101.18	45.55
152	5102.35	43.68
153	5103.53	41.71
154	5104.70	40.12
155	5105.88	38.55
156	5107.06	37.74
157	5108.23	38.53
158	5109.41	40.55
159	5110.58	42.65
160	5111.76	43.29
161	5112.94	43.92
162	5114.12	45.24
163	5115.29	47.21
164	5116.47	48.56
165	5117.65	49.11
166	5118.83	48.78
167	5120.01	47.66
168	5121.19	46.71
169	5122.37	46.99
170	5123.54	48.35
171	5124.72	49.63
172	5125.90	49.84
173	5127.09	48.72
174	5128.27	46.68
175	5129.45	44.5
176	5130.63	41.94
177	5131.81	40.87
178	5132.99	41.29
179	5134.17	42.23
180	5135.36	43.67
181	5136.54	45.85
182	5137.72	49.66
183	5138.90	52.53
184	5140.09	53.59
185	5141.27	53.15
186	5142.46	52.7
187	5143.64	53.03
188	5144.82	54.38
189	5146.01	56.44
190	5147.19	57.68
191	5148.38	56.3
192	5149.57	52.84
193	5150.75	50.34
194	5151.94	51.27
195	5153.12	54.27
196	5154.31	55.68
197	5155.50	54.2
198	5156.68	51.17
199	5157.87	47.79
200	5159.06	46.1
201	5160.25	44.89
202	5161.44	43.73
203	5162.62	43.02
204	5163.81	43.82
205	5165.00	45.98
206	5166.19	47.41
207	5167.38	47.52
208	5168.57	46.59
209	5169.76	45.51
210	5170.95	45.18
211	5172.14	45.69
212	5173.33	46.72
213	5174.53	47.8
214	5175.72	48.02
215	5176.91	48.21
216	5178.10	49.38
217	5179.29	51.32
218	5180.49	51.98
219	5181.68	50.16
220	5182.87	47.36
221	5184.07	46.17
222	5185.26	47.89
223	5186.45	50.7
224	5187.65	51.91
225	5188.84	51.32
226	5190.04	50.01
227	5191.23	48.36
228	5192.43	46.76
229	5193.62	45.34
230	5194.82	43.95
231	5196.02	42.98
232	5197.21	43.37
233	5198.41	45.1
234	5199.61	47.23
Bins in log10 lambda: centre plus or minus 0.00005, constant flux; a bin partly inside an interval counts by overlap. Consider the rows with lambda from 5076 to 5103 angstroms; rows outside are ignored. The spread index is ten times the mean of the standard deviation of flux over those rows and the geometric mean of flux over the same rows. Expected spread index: 249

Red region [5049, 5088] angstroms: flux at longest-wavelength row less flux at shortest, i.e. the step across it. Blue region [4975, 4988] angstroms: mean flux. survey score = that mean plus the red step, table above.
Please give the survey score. 40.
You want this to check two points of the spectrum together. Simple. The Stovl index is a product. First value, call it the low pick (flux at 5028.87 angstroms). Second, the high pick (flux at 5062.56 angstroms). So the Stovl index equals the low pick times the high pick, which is 2437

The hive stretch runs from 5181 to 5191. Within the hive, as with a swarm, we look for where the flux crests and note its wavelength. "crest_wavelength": 5187.65 angstroms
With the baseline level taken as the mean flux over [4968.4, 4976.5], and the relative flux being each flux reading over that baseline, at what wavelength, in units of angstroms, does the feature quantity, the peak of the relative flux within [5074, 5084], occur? 5081.25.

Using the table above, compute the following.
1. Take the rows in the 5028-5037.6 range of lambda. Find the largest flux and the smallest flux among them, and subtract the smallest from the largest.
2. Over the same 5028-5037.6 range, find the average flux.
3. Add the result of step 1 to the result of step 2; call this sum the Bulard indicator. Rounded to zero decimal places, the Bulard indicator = 49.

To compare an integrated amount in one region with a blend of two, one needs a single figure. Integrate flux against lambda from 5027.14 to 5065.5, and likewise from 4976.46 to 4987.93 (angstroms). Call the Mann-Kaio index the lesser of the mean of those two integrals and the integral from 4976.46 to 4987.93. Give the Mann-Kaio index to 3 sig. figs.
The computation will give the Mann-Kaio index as 485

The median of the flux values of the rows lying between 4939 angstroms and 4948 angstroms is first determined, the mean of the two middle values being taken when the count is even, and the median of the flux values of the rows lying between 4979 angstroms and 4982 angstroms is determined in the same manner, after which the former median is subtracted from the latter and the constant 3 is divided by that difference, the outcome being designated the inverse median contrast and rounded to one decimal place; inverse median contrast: -1.4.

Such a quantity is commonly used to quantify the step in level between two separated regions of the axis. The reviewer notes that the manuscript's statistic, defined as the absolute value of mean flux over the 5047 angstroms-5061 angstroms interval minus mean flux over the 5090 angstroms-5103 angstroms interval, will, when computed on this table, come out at 2.4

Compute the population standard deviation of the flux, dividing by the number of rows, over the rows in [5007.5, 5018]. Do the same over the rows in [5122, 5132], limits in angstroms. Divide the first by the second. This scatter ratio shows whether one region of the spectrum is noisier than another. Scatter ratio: 0.49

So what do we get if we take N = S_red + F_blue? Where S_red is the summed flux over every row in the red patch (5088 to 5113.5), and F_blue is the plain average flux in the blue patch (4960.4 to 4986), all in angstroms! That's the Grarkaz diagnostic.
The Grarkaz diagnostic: 1017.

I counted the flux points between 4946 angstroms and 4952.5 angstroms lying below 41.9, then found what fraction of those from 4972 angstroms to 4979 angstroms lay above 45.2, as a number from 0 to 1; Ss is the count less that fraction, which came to -0.2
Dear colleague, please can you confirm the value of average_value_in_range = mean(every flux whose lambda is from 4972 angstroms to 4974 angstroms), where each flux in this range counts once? 42.3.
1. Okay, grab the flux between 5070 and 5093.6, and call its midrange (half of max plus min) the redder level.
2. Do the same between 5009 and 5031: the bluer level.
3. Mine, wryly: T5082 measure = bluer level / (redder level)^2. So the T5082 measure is 0.0182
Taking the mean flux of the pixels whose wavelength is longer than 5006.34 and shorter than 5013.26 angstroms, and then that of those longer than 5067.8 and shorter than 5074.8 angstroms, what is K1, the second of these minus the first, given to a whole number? 12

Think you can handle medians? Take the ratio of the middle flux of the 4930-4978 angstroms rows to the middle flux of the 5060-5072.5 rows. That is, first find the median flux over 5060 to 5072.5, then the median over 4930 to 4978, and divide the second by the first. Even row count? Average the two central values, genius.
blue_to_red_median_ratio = 0.86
